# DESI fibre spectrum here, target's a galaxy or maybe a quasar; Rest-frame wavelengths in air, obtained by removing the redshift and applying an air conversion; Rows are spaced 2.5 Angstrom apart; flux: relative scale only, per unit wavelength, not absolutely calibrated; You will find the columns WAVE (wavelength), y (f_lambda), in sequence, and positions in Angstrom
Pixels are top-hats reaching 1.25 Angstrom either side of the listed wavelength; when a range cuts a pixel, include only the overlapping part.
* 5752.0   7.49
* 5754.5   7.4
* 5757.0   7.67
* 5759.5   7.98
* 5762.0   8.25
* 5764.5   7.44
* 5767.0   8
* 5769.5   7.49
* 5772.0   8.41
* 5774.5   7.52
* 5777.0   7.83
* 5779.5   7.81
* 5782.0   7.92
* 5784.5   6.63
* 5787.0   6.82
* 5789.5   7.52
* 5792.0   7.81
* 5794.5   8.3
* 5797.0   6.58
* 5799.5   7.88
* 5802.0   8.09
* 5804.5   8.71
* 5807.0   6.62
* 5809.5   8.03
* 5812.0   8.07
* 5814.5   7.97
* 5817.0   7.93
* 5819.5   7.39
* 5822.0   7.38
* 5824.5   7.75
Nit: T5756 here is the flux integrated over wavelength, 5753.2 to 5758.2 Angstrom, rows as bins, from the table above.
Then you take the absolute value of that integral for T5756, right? 37.7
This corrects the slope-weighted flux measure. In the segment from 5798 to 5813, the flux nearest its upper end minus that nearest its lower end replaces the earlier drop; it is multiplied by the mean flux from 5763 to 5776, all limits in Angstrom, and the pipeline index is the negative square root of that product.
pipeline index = -1.2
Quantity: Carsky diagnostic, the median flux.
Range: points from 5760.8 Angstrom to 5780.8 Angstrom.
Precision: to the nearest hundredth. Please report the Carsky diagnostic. 7.82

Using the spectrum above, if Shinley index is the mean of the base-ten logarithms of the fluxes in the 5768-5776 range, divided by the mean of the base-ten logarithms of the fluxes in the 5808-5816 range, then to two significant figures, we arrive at 0.99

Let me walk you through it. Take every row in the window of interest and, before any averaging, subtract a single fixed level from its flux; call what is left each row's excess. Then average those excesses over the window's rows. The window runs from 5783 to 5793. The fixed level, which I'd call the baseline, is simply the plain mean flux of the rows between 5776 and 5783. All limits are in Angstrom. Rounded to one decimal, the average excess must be -0.7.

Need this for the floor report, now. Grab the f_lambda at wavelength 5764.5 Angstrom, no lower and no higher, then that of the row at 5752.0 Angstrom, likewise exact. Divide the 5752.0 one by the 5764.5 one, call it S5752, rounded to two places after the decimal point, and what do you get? 1.01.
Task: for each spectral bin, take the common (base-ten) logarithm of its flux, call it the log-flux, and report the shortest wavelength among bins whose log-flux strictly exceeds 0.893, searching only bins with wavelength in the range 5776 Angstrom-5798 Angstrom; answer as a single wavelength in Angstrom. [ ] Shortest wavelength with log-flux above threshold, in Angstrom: 5777.0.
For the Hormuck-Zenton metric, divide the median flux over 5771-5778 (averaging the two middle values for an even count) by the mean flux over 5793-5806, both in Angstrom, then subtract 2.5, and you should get -1.51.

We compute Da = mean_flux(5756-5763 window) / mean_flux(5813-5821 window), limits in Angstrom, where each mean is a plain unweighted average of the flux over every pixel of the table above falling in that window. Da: 1.03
